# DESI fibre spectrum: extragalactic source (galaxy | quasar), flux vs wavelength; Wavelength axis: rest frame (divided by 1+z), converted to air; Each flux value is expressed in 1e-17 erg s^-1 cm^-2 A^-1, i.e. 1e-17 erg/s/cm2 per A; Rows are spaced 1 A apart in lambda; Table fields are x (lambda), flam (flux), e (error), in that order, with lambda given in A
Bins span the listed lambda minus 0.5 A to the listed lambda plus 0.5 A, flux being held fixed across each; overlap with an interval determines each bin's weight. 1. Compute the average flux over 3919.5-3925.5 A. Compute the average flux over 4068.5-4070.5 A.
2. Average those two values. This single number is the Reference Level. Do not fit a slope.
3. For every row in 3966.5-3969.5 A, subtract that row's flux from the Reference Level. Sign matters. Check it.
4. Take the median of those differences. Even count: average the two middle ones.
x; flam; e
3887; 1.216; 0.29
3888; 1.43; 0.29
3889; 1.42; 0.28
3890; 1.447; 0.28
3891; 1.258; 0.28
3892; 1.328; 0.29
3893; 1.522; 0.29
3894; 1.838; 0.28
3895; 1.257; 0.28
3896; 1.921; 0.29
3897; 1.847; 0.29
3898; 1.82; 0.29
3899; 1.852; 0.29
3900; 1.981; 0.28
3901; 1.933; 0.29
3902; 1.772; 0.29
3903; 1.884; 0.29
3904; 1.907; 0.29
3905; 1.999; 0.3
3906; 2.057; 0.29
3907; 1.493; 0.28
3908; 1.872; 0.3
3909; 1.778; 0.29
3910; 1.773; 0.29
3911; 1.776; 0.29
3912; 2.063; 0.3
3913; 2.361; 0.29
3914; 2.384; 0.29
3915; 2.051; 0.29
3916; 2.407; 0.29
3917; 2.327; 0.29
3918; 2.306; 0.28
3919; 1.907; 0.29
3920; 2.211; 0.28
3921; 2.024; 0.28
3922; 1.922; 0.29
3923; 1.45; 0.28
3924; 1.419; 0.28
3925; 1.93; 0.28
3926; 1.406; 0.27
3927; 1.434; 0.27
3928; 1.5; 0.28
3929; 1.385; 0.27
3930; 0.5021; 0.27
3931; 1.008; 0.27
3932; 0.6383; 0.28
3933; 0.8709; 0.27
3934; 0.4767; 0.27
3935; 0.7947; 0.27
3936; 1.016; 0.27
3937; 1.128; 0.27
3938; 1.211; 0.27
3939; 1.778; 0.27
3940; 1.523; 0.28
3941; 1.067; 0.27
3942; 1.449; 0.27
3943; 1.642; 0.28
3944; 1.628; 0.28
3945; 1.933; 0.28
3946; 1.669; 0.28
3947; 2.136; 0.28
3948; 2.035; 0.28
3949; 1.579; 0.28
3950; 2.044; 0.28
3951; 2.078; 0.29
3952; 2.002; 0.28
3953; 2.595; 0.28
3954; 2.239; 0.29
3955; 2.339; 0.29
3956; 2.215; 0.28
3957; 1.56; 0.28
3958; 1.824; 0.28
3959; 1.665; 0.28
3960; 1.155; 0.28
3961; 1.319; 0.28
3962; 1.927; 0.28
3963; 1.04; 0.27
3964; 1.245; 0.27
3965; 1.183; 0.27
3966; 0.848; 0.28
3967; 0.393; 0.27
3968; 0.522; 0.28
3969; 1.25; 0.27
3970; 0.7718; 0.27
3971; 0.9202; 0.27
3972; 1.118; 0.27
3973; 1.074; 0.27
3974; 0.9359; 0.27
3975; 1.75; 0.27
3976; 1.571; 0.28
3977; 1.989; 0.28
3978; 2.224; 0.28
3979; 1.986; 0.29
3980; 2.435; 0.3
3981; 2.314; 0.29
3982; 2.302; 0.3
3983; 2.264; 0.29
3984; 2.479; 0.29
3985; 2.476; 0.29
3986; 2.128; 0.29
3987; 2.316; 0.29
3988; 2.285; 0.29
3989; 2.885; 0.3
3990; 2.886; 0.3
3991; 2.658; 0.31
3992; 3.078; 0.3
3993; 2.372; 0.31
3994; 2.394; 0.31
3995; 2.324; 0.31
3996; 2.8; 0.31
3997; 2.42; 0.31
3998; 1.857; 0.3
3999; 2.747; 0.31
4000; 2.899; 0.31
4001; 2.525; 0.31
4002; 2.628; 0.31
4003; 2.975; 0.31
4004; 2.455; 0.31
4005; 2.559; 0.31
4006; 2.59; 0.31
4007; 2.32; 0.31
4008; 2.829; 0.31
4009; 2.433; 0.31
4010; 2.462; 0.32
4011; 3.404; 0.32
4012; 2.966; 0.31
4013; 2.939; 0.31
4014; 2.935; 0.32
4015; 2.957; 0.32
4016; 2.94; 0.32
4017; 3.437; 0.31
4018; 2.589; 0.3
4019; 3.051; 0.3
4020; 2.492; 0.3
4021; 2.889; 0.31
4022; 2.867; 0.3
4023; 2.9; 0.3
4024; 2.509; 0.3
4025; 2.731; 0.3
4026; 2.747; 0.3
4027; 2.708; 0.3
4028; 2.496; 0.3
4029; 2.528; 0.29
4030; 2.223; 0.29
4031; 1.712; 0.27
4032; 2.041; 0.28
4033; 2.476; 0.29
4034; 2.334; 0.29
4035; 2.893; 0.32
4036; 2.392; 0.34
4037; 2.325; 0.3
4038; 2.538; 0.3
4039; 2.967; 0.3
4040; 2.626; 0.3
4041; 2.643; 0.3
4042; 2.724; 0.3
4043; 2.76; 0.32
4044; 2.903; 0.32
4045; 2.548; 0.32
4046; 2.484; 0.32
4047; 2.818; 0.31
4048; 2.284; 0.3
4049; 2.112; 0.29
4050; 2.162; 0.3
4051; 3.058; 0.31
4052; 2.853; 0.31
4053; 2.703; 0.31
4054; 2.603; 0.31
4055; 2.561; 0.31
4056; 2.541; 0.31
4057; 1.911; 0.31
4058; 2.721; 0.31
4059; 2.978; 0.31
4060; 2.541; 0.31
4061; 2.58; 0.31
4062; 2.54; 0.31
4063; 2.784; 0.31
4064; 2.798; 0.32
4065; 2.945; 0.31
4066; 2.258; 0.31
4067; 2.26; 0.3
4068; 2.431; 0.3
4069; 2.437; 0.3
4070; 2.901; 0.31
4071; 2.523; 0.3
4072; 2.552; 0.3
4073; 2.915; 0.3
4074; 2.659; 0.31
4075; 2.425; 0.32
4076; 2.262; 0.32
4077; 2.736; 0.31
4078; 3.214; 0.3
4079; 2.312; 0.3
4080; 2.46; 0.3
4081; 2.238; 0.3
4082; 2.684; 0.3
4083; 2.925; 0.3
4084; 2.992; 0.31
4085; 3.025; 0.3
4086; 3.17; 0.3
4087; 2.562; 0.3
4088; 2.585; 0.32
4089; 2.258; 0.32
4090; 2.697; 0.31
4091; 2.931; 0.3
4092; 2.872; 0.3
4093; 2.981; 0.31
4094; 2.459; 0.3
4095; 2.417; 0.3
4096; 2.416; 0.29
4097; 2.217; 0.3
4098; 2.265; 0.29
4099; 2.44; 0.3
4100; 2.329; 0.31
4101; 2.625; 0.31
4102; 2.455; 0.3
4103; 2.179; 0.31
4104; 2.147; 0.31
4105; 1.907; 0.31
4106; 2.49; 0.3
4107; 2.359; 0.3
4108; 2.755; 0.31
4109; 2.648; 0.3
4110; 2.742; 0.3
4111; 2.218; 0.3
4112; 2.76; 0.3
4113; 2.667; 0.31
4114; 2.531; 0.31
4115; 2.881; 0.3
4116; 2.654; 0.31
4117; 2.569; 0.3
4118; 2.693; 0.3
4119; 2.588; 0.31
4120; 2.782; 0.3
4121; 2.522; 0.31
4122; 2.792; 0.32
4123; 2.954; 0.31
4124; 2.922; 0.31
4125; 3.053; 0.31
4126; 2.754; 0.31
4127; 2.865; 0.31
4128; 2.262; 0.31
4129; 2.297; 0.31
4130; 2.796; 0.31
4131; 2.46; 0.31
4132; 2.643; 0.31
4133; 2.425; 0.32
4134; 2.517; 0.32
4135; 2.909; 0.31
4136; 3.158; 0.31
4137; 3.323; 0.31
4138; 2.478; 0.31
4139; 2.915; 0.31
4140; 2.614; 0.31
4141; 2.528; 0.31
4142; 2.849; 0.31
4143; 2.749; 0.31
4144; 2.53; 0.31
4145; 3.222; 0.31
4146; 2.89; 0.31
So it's 1.7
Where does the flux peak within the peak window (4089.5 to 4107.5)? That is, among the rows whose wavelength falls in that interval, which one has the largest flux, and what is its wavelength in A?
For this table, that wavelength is 4093 A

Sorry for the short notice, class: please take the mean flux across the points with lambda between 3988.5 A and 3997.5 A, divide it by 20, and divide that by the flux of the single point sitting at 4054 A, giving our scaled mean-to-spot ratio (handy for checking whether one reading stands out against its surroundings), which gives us 0.051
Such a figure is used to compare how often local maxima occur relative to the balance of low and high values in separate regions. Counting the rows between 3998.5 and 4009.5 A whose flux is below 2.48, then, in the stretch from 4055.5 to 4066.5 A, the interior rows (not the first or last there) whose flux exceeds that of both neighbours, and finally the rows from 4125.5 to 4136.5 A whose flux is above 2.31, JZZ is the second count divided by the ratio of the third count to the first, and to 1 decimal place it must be 1.0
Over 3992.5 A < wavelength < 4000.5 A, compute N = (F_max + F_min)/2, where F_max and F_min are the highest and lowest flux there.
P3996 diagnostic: 2.38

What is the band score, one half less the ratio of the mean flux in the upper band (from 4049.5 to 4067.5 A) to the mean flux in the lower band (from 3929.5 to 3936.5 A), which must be -2.9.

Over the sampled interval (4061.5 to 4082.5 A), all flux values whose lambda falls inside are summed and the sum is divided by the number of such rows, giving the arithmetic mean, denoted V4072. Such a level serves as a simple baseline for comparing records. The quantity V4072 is 2.59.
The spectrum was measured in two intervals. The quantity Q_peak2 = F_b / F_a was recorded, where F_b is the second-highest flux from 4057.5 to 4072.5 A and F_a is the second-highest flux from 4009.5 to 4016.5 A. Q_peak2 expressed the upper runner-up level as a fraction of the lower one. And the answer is 1.0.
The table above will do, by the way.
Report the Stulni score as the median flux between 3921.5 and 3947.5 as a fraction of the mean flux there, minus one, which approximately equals 0.062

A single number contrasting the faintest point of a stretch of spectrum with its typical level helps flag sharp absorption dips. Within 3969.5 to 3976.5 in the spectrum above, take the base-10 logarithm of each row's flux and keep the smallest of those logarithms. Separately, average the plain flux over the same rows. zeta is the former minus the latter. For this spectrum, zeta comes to -1.28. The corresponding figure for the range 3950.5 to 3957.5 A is -1.95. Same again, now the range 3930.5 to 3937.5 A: -1.17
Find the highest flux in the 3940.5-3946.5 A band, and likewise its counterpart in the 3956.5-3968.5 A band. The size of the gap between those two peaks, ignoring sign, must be 0.01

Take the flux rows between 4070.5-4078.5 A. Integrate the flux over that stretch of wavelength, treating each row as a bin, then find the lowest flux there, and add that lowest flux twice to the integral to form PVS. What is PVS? 26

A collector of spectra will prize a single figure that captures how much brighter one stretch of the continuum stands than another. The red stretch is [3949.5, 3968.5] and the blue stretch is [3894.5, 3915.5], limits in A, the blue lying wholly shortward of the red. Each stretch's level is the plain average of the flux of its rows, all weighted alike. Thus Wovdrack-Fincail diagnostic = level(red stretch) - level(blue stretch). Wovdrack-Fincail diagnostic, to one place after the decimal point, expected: -0.3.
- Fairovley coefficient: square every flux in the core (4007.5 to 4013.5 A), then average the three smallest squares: 6.7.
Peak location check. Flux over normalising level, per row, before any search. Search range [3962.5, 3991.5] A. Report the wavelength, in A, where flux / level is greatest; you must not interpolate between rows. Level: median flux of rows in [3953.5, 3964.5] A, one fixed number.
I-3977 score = 3990 A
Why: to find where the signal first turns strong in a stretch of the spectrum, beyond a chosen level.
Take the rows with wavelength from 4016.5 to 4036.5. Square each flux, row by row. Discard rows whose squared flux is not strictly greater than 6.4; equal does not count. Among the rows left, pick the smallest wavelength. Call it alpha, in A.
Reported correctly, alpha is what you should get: 4017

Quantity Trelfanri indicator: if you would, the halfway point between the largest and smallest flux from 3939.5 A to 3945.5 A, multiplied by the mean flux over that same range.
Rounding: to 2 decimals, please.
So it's 2.31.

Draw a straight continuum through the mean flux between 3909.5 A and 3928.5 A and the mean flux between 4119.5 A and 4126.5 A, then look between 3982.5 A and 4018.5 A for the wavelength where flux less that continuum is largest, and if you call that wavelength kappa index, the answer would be 4017 A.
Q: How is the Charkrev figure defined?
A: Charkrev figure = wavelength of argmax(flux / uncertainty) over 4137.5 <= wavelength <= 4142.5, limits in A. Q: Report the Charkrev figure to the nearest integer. 4139 A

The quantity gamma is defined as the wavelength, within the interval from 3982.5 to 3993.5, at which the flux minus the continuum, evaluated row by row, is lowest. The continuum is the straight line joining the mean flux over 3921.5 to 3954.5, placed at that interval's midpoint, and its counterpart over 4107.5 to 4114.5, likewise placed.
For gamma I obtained 3986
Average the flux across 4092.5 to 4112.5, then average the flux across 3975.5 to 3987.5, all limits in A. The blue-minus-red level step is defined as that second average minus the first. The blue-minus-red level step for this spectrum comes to -0.2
